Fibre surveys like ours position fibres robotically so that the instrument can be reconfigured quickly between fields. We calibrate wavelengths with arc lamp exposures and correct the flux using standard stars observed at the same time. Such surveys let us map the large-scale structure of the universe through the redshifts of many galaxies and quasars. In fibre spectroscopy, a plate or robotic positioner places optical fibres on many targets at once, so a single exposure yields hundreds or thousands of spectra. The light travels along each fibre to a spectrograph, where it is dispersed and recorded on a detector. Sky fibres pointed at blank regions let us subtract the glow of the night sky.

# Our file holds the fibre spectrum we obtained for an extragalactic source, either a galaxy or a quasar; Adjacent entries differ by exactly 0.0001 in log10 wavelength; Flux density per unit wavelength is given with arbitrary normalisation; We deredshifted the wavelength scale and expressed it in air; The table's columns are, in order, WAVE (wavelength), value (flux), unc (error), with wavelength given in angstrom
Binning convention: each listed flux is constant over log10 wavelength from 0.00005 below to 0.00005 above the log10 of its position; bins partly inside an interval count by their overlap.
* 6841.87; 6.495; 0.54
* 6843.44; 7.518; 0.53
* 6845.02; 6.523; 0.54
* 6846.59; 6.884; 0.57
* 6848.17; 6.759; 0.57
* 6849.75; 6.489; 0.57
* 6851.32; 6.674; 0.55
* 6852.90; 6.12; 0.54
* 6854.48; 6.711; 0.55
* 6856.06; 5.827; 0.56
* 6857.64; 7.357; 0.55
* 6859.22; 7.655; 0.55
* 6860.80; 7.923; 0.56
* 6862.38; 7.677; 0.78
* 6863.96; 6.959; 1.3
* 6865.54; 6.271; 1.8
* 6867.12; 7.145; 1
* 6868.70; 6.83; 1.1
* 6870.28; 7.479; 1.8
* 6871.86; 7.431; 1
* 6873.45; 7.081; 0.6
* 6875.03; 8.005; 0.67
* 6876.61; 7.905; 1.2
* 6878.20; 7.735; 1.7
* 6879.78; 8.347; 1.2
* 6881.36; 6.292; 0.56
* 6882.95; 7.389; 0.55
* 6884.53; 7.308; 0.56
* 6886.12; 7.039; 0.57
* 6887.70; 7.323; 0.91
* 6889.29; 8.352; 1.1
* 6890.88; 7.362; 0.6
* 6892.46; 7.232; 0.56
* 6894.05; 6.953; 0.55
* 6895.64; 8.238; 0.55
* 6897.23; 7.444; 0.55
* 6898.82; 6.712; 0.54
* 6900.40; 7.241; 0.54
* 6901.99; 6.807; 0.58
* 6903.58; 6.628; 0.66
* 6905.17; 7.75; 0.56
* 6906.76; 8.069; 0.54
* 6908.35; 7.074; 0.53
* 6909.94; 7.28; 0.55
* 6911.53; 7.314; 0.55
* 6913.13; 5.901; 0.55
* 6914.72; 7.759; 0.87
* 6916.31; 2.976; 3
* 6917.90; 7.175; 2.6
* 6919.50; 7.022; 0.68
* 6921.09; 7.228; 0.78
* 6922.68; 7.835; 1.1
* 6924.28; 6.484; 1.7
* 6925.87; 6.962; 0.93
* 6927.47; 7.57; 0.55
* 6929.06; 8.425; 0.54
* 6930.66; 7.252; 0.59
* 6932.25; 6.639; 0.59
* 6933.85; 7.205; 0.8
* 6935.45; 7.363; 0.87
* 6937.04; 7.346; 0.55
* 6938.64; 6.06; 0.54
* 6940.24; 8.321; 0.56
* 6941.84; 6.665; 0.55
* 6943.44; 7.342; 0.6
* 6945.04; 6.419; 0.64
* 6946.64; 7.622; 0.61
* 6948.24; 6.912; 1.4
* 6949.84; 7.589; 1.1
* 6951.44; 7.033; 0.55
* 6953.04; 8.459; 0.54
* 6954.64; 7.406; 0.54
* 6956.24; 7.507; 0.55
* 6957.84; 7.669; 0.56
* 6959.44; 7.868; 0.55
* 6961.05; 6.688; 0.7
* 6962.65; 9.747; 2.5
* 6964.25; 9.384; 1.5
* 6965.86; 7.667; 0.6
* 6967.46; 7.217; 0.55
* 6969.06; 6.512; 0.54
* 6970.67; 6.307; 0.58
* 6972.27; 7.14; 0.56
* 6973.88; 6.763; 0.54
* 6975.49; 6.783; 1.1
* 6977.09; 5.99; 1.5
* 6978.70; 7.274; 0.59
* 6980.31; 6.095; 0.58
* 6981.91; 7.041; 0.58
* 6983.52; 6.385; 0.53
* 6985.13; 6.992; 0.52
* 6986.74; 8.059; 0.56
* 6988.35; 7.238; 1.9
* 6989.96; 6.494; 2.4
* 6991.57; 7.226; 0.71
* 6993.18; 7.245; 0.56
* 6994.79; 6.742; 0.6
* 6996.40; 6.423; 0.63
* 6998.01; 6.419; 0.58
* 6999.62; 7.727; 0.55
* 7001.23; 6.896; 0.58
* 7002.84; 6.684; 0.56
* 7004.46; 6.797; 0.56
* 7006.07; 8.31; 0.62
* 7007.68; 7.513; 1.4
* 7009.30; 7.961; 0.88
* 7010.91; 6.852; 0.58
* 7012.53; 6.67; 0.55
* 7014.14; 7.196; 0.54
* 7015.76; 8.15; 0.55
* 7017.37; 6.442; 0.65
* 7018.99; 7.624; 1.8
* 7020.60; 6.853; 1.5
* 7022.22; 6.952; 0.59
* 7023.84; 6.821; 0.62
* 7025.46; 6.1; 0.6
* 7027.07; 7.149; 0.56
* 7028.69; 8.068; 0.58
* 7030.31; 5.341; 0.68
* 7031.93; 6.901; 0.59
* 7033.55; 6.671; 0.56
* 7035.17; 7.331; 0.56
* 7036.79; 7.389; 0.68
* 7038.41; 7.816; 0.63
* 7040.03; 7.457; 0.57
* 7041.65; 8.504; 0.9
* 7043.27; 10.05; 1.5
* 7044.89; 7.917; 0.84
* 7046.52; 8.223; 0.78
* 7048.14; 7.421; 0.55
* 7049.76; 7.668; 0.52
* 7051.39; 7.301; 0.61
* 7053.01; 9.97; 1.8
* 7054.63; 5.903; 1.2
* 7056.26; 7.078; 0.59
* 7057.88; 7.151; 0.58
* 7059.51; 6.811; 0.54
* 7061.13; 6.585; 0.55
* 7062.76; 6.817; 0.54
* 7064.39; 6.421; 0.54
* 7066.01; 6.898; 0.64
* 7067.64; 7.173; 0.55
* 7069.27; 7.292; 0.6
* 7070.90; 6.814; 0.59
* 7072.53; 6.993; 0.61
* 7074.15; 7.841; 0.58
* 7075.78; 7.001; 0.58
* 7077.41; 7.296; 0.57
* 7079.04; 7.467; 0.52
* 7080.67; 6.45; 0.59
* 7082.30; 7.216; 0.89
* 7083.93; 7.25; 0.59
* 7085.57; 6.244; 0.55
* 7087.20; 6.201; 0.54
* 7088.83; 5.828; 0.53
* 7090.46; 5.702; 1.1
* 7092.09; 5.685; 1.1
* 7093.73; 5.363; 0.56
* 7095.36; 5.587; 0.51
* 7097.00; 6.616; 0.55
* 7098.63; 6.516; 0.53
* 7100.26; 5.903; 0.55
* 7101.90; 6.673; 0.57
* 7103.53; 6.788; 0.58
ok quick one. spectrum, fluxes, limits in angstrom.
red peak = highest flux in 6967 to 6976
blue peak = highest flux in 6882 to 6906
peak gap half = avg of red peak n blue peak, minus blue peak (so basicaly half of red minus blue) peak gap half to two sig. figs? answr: -0.57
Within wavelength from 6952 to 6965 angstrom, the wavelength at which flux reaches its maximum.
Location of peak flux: 6962.65 angstrom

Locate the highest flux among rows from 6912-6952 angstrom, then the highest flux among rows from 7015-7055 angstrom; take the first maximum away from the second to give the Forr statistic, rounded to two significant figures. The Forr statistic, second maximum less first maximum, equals 1.6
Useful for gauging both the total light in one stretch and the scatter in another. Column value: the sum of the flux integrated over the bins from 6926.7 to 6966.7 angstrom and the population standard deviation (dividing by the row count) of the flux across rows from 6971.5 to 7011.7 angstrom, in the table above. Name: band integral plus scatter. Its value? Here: 302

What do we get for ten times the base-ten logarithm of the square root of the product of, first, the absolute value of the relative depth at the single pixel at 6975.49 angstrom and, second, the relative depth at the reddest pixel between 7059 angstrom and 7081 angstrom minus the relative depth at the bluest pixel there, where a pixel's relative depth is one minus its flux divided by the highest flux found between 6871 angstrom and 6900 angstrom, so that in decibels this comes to -10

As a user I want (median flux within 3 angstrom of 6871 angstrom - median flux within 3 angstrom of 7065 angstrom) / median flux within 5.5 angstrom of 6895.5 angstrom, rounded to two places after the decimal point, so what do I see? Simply 0.06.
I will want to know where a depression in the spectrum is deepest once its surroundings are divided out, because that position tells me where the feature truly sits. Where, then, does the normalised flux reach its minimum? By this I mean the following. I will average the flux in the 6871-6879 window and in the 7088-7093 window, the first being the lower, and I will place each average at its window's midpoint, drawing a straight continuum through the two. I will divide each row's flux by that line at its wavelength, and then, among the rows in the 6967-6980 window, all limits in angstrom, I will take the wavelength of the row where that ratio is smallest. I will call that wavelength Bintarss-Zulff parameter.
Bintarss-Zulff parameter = 6977.09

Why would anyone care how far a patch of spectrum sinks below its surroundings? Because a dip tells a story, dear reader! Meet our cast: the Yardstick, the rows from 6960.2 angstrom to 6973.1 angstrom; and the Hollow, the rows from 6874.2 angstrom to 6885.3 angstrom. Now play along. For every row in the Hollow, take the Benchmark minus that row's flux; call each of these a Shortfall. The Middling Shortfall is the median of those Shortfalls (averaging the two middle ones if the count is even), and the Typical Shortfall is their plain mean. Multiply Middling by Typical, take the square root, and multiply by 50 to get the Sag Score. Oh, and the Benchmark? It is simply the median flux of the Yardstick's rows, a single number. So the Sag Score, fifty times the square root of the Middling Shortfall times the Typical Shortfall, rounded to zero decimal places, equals 23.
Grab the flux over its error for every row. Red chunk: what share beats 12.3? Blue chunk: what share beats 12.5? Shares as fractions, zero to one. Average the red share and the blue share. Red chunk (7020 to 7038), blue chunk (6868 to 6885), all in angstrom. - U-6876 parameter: 0.23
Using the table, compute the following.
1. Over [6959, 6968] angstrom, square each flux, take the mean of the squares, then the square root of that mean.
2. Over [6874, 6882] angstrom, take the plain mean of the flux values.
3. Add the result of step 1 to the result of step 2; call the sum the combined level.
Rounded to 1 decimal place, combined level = 15.8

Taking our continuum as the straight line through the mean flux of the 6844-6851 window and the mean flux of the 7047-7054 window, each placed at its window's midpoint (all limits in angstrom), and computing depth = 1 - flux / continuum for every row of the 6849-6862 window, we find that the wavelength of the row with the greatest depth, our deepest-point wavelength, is 6856.06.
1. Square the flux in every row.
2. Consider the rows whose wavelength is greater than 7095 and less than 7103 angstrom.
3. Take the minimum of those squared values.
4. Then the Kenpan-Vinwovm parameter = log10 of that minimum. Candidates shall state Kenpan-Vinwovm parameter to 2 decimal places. 1.49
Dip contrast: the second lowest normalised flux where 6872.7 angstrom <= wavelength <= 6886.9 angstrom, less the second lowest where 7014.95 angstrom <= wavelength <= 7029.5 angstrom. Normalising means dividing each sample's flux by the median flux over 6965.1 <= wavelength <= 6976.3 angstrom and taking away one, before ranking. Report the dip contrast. 0.09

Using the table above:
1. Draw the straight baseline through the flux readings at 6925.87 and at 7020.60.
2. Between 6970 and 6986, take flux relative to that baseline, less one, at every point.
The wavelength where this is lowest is 6977.09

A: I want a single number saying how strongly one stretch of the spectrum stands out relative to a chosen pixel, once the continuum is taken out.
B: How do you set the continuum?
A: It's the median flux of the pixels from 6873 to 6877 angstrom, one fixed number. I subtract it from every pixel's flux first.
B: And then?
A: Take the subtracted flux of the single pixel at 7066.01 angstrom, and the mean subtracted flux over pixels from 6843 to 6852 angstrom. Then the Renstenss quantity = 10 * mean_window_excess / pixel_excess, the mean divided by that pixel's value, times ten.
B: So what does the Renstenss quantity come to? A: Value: 11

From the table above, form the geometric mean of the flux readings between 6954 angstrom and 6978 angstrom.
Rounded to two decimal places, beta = 7.31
